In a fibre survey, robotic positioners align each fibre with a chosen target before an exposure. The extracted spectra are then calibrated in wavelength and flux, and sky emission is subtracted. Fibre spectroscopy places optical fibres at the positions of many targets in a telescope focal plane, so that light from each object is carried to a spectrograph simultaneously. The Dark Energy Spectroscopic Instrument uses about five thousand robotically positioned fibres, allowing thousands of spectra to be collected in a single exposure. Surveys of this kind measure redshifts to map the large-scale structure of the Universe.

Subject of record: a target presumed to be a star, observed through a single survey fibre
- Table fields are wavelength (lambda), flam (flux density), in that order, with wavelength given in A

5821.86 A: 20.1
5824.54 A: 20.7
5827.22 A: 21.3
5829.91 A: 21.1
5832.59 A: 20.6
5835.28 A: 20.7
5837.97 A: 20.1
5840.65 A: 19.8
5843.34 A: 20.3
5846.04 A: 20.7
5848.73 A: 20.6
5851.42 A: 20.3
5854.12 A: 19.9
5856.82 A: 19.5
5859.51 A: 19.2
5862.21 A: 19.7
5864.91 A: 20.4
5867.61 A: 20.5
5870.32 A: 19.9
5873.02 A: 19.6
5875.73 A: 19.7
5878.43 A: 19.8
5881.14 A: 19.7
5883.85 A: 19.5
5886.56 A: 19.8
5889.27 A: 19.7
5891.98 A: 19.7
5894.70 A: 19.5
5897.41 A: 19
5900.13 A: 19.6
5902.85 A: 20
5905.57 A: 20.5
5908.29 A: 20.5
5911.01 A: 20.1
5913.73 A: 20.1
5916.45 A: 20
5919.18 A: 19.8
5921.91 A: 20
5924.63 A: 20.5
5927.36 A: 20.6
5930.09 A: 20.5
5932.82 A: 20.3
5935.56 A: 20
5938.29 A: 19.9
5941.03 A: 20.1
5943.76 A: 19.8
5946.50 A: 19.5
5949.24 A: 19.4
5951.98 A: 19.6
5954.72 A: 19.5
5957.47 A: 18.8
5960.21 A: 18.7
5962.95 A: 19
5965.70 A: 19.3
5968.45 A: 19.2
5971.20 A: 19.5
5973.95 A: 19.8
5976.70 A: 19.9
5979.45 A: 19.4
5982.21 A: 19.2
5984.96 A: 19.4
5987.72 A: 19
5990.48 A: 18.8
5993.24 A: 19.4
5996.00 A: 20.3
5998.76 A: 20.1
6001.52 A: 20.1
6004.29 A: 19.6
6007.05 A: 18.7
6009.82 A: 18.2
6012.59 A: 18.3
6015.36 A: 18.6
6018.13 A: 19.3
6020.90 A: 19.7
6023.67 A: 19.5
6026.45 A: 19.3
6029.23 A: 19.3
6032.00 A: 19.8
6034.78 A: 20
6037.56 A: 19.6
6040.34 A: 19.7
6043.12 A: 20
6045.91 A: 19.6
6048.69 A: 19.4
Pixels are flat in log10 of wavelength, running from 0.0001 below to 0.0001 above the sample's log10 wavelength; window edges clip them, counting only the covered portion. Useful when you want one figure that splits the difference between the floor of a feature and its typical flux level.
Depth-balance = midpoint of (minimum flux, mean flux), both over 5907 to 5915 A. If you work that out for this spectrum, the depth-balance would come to 20.2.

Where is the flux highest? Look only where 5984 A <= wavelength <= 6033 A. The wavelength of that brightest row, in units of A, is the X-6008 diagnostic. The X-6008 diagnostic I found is 5996.00 A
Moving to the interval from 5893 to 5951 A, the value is 5927.36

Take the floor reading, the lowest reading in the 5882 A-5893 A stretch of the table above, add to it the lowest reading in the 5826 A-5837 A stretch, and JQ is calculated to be 40.1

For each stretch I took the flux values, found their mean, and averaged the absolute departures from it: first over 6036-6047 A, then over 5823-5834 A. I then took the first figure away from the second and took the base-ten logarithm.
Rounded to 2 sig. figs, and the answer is -0.86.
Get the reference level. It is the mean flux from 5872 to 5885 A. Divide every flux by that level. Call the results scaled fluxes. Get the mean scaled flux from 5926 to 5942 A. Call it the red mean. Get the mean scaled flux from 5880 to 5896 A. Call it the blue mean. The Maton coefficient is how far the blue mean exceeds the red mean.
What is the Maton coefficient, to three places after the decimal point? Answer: -0.030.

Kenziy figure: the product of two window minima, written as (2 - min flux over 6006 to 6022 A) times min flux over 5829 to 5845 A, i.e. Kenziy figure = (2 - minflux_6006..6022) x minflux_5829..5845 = -321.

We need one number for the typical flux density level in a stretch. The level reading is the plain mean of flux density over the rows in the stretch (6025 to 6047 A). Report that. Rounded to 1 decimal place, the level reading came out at 19.7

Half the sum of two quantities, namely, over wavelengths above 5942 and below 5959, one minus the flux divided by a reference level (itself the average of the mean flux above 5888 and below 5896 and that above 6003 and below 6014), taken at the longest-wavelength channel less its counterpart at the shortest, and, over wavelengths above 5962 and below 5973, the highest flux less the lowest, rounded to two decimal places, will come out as 0.28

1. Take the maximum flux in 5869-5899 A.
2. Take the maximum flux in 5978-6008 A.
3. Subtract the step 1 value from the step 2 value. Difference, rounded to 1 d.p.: 0.4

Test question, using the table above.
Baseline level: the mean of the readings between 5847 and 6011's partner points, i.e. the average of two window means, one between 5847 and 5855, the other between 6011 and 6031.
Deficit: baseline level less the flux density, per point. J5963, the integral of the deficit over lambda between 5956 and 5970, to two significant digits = 10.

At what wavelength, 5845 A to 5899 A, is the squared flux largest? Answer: 5846.04 A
